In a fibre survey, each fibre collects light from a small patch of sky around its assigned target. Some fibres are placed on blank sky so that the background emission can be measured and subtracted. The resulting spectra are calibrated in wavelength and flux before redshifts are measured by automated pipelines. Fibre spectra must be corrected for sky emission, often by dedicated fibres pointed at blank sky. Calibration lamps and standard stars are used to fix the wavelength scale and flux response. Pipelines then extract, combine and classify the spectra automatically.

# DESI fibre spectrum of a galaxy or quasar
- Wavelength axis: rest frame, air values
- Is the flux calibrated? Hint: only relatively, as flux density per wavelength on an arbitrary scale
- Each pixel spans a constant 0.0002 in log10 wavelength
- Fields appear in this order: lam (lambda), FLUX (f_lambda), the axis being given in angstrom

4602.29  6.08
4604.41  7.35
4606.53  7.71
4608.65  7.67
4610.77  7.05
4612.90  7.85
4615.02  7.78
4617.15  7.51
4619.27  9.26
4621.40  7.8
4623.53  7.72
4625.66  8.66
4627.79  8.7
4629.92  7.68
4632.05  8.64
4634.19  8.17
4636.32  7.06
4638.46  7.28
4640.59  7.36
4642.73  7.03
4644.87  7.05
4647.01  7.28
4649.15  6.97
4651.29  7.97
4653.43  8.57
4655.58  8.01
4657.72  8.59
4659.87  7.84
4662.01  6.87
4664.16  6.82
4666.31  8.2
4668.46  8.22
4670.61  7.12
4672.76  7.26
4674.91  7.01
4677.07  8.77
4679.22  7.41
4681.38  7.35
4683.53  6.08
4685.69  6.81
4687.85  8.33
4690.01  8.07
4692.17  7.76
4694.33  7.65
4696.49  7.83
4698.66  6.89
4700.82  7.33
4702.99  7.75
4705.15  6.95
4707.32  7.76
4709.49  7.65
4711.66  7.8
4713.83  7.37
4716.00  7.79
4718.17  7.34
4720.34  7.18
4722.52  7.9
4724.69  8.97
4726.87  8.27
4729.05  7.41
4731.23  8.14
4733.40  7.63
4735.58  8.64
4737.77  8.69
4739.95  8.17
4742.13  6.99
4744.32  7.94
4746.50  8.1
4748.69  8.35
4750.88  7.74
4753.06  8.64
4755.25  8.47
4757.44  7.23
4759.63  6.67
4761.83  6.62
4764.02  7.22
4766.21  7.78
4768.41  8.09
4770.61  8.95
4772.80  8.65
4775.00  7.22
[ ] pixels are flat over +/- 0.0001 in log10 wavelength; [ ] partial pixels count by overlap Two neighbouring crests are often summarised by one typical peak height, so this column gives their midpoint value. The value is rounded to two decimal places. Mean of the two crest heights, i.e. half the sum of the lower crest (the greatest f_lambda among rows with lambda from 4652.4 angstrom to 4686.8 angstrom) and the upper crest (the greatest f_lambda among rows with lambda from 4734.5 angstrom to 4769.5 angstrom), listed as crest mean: 8.73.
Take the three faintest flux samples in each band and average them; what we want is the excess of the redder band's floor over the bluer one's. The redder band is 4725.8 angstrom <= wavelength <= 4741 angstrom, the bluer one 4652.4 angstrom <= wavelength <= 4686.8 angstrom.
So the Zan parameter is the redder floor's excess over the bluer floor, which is 1.2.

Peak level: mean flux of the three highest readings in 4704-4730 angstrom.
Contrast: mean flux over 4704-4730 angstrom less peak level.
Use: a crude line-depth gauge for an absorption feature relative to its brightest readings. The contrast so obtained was -0.68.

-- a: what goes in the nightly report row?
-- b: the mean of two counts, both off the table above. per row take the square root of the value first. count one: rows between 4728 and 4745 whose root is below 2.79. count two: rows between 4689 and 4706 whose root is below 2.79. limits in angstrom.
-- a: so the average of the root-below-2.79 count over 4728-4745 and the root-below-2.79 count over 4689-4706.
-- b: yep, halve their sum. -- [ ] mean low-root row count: 4.5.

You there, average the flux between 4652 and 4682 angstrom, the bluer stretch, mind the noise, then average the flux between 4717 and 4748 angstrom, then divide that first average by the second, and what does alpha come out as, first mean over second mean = 0.97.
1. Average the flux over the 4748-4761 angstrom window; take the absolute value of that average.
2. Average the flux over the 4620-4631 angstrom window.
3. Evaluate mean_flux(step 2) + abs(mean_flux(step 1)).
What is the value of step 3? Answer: 16.0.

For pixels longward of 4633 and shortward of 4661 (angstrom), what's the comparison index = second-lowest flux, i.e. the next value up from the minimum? 7.03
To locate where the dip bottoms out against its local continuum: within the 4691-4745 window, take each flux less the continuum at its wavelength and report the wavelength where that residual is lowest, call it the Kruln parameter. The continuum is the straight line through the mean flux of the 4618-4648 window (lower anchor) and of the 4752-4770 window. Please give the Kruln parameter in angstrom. 4698.66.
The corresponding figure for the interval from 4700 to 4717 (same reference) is 4705.15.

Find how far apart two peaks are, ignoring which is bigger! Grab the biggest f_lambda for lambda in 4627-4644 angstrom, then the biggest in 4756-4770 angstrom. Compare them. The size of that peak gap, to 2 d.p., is 0.61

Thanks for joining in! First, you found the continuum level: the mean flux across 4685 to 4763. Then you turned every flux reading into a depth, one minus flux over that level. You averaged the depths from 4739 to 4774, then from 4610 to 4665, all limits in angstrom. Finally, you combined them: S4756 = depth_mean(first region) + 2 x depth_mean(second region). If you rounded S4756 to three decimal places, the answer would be -0.015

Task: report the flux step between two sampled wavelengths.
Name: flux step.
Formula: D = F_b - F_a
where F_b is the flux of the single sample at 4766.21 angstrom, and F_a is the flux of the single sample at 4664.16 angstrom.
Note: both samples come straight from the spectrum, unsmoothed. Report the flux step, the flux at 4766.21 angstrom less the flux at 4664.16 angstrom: 1.0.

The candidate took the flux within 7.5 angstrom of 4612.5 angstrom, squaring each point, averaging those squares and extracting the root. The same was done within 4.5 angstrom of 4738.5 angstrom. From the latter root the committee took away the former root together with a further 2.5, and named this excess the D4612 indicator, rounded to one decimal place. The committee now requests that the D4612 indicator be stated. -2.2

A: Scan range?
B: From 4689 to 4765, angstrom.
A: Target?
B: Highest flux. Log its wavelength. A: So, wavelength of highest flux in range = 4724.69 angstrom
